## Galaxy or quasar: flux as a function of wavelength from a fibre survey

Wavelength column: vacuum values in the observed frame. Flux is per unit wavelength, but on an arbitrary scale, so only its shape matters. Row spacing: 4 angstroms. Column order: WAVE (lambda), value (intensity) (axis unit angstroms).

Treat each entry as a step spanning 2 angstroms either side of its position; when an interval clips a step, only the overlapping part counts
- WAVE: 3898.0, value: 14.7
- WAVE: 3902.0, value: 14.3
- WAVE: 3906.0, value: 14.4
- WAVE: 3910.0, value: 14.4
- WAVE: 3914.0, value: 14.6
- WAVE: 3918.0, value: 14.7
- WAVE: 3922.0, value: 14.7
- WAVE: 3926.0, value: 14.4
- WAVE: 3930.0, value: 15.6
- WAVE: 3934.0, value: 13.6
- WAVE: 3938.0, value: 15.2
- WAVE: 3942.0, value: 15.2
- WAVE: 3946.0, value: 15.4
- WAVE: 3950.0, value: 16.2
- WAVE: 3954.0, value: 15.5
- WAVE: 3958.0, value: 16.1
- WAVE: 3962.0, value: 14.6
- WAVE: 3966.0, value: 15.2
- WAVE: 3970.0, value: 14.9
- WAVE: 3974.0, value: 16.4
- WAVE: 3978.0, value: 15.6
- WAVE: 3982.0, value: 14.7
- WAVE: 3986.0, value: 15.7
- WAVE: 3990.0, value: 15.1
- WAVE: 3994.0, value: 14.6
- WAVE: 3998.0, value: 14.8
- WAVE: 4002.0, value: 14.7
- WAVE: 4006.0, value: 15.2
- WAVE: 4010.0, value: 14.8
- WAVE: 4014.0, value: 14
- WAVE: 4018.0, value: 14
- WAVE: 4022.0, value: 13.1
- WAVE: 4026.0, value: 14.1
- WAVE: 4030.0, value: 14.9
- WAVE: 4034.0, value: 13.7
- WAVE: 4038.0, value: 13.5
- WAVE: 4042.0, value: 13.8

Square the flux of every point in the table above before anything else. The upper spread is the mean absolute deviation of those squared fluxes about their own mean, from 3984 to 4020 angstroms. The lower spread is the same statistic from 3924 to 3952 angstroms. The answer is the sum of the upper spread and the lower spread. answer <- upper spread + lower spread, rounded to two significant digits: 30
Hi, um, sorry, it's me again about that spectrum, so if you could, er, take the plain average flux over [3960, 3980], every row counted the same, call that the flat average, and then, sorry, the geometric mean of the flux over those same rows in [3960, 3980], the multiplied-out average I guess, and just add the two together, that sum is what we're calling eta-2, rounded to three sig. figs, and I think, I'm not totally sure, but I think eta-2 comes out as 30.7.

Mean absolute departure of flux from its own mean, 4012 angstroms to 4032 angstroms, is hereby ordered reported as 0.38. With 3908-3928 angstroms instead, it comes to 0.13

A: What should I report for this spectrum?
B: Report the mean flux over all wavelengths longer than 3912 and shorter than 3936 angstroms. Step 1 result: 14.6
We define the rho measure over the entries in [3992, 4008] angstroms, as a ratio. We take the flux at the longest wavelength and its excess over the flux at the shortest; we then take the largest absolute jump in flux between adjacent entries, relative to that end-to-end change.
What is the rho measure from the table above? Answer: 1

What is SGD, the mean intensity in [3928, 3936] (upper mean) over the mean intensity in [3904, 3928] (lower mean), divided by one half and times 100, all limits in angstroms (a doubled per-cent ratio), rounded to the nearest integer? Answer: 201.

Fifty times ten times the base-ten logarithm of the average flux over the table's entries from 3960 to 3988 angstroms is 592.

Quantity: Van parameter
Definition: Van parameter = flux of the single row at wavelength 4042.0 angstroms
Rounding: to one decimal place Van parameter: 13.8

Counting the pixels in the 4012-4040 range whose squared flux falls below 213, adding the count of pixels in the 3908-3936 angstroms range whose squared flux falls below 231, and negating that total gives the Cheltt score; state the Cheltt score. -12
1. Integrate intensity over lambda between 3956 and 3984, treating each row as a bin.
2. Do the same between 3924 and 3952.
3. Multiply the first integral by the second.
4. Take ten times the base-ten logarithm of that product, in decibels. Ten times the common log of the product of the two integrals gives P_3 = 52.6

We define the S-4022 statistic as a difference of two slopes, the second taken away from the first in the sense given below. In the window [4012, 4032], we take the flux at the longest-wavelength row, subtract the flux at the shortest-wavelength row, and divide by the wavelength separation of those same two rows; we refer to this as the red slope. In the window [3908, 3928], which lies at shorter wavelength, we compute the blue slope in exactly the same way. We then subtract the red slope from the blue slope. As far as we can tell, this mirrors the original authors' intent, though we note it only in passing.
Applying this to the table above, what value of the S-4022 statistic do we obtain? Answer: -0.056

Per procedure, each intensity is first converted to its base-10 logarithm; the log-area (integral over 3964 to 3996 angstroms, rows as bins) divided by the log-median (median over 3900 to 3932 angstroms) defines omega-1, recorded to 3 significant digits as 32.6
